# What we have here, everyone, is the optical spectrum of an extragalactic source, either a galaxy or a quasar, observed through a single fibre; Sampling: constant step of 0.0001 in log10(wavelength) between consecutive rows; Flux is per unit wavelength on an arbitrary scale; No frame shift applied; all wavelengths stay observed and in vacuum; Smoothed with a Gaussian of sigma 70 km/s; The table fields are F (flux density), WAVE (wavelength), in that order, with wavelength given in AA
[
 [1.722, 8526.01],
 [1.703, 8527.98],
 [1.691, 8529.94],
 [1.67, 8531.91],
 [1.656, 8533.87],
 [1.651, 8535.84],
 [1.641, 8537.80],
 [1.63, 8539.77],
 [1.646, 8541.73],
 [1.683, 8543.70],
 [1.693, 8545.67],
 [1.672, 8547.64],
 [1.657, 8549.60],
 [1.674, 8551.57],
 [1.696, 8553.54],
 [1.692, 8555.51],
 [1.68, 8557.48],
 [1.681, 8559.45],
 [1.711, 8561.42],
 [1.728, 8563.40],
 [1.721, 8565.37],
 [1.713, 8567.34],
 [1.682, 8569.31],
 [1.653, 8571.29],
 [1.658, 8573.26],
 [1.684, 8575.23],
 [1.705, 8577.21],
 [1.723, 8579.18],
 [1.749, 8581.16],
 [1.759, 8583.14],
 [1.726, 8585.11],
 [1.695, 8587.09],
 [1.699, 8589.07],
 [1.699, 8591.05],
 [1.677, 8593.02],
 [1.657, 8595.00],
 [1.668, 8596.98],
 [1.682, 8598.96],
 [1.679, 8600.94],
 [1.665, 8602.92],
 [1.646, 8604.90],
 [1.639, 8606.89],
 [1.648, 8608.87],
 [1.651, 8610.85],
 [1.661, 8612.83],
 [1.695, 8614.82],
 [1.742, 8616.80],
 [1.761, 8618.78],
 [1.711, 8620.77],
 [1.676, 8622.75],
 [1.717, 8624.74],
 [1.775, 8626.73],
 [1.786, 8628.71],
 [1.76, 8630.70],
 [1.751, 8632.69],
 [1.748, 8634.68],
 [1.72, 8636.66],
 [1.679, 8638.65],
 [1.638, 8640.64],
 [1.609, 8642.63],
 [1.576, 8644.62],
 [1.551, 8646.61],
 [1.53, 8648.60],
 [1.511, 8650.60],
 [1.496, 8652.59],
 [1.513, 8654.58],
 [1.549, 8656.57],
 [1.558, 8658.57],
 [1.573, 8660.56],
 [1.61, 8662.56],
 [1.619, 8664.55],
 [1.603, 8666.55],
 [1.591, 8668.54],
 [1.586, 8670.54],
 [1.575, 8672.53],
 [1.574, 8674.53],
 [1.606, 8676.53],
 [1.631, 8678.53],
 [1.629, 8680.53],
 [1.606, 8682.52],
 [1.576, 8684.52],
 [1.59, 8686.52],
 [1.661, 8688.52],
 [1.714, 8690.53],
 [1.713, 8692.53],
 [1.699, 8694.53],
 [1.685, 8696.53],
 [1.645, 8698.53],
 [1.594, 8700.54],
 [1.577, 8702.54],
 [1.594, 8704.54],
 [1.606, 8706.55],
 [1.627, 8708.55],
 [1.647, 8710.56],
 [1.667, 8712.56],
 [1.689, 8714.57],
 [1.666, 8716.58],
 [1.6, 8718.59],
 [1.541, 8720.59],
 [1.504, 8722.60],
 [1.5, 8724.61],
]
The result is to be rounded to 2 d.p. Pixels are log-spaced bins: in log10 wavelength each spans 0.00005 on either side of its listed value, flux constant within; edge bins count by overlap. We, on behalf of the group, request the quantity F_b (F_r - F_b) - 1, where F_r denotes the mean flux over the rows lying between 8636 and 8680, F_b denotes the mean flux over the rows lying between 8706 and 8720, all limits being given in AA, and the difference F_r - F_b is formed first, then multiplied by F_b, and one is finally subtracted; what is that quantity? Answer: -1.09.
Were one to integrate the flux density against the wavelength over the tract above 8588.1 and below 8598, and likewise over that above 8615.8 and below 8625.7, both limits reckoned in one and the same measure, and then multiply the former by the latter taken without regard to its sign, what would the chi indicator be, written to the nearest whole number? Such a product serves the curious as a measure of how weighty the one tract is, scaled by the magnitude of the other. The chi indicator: 284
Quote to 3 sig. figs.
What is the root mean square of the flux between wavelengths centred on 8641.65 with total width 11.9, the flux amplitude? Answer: 1.63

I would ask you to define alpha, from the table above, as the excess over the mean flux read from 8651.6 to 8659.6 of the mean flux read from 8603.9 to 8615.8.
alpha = 0.13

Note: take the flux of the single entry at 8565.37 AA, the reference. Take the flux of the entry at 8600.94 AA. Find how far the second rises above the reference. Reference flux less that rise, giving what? 1.76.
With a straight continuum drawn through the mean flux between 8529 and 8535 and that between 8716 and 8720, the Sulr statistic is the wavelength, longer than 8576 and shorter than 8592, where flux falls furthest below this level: 8587.09 AA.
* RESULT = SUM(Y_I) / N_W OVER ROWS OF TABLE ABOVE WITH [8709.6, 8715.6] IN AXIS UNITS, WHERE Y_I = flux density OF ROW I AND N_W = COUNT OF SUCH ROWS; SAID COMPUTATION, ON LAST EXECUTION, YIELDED 1.67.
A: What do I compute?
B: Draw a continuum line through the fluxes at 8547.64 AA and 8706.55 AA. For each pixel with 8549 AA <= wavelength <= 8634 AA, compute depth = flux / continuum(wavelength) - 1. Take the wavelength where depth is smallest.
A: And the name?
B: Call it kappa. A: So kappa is 8549.60 AA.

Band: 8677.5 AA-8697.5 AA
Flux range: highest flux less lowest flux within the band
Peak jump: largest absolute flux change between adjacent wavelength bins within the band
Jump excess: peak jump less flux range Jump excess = -0.07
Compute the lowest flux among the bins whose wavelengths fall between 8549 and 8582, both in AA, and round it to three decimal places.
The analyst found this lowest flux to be 1.653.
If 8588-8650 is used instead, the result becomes 1.530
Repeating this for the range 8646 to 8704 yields 1.496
